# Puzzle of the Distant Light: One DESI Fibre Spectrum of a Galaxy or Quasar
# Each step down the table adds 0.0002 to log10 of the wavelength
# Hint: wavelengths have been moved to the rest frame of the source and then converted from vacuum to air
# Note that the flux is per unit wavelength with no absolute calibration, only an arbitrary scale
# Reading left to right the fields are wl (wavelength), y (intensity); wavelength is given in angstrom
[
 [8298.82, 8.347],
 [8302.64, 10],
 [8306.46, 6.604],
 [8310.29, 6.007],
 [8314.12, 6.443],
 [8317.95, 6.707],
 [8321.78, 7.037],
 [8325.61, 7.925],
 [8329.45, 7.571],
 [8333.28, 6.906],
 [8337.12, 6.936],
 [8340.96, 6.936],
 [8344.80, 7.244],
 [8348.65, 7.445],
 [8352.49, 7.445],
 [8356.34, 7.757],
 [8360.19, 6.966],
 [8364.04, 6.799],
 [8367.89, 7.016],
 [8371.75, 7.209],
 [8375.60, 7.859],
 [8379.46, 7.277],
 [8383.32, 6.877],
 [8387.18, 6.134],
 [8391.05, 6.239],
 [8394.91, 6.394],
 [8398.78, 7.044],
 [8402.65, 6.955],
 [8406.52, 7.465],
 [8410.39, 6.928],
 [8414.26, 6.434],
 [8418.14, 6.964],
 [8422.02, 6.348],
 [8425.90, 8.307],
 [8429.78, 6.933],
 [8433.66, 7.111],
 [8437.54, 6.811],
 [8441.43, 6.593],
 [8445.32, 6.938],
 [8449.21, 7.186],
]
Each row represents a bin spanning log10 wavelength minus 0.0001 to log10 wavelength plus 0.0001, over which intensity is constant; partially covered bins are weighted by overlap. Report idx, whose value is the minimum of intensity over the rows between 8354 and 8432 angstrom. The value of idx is 6.134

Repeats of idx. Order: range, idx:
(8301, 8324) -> 6.007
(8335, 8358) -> 6.936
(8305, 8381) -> 6.007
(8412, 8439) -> 6.348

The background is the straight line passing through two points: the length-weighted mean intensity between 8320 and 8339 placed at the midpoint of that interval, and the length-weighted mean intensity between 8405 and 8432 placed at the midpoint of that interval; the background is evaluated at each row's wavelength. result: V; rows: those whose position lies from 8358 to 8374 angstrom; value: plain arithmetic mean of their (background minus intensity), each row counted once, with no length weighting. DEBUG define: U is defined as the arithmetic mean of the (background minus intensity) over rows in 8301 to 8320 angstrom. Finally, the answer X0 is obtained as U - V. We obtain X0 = -0.01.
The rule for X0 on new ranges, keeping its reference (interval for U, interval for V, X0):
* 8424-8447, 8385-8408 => -0.51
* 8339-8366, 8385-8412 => -0.37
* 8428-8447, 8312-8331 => -0.04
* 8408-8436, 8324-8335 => 0.23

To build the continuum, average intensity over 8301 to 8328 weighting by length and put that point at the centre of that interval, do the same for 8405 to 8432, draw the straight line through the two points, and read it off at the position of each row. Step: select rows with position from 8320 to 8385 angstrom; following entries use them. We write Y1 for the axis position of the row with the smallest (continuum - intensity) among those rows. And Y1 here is 8375.60 angstrom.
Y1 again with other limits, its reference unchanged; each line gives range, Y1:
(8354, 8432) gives 8425.90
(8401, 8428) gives 8425.90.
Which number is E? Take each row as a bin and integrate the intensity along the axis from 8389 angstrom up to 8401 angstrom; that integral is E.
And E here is 78.7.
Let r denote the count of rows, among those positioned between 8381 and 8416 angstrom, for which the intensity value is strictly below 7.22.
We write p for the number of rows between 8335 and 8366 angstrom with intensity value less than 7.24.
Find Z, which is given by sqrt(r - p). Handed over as 2.0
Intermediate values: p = 4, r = 8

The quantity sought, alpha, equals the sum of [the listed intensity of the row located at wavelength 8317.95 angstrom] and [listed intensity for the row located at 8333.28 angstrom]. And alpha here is 13.6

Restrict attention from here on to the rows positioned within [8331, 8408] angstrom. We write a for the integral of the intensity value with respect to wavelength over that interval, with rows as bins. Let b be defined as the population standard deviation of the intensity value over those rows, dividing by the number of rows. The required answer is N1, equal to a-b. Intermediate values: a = 542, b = 0.44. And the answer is 542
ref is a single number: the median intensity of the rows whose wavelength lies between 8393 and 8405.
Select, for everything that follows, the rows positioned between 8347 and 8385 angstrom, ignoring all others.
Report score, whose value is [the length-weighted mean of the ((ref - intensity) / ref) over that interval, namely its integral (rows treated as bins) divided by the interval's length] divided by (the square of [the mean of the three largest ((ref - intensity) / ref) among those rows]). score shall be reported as -392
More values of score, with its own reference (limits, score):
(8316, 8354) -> -161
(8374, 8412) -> 1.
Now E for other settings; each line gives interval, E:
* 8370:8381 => 82.1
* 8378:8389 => 74.2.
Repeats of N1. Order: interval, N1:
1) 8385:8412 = 181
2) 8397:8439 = 295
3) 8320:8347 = 195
